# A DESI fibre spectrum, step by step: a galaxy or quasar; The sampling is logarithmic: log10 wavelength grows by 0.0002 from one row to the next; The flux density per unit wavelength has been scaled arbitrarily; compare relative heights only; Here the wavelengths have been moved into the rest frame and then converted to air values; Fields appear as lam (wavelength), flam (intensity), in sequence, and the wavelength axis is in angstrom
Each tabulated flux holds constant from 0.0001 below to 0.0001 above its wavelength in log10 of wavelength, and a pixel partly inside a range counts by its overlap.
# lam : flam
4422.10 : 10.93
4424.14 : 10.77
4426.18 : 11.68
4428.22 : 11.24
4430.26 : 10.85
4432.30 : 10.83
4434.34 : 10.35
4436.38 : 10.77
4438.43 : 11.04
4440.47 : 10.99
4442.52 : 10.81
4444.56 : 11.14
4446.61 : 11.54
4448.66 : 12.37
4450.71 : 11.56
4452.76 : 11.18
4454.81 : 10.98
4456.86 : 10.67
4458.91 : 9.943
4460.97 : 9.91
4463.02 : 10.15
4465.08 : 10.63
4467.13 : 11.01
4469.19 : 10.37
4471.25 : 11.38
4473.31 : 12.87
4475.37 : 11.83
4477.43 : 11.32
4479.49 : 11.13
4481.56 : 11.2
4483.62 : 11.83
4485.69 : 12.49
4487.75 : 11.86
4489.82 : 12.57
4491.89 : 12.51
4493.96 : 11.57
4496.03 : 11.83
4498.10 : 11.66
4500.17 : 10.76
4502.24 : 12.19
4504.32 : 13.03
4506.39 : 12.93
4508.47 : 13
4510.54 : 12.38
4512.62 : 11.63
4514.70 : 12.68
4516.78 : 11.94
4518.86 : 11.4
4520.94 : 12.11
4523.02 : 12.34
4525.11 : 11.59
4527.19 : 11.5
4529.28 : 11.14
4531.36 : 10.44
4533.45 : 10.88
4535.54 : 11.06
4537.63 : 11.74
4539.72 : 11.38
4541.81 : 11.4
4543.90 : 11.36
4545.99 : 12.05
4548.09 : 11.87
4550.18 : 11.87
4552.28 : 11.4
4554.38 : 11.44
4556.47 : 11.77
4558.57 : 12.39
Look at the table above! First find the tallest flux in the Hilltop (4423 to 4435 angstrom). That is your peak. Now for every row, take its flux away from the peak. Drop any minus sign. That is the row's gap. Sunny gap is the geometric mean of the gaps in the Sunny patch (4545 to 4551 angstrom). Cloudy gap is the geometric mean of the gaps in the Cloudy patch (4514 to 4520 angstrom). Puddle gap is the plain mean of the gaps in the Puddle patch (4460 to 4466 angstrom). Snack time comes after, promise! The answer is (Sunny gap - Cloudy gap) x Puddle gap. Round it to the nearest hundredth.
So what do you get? -0.26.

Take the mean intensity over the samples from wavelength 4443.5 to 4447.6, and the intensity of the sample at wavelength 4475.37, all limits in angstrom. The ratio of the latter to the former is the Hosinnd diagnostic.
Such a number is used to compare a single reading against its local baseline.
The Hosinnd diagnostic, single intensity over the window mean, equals 1.04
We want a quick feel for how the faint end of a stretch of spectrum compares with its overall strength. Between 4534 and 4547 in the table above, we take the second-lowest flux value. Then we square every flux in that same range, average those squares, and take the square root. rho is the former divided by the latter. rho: 0.99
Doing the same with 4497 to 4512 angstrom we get 0.95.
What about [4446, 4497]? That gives 0.87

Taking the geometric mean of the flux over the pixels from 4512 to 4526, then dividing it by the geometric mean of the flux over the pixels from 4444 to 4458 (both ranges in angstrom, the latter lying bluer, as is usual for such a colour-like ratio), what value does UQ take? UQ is 1.05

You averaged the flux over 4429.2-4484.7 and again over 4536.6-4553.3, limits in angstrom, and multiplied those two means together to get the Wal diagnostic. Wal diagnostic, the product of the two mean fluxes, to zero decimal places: 129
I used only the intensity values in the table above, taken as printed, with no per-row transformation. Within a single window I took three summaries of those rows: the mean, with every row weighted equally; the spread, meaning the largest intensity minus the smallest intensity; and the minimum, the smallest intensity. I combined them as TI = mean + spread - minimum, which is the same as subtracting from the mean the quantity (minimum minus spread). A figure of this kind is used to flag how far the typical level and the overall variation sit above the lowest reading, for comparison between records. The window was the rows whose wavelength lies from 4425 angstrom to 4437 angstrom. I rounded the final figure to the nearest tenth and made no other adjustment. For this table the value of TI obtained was 1.9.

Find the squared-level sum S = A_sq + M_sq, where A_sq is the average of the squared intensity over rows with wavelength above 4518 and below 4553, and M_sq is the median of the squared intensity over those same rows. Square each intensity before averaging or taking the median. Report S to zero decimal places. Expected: 262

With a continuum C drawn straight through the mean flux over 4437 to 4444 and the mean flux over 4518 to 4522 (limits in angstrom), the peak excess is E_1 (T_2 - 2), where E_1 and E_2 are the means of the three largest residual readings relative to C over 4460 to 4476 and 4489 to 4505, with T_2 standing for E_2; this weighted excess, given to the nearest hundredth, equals -0.60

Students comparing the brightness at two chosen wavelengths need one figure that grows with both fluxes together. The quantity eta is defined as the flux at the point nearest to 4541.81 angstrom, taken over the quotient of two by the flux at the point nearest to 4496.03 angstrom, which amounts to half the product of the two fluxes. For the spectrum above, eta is 67.4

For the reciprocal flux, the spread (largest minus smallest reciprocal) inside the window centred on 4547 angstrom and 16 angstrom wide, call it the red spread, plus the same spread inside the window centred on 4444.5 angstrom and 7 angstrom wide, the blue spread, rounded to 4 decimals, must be 0.0109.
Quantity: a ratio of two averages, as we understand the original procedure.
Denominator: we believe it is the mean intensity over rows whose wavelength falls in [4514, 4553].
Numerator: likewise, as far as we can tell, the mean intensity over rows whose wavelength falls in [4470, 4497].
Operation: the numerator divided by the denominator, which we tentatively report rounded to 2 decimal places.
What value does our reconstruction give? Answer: 1.02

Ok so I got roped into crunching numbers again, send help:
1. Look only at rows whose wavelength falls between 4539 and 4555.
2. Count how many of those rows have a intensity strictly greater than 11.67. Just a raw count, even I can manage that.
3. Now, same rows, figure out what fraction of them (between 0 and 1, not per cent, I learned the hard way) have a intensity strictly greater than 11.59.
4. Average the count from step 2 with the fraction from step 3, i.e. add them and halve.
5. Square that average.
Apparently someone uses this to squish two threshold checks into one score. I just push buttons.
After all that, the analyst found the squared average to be 3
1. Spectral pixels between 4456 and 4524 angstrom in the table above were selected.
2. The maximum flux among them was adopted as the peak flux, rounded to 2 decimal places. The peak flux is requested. 13.03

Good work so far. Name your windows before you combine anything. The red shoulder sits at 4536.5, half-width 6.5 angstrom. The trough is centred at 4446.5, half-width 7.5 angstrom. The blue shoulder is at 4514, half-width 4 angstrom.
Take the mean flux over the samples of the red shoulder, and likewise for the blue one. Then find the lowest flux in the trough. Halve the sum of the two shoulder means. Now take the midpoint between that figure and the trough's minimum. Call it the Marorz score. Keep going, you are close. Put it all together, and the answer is 11.2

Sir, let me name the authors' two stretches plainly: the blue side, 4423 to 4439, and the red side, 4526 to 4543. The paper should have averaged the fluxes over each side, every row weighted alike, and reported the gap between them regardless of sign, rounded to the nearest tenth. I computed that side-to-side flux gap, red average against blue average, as 0.3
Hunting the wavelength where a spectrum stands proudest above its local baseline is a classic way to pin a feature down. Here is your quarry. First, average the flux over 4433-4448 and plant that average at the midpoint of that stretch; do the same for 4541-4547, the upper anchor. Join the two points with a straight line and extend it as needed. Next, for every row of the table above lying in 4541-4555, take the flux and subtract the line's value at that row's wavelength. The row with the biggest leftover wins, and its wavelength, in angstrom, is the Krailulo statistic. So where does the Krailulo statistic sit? 4545.99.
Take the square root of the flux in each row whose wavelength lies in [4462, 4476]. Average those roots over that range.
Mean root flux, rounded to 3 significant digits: 3.34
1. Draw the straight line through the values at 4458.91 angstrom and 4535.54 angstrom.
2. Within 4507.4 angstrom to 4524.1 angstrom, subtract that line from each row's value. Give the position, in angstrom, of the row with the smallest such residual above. 4518.86 angstrom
